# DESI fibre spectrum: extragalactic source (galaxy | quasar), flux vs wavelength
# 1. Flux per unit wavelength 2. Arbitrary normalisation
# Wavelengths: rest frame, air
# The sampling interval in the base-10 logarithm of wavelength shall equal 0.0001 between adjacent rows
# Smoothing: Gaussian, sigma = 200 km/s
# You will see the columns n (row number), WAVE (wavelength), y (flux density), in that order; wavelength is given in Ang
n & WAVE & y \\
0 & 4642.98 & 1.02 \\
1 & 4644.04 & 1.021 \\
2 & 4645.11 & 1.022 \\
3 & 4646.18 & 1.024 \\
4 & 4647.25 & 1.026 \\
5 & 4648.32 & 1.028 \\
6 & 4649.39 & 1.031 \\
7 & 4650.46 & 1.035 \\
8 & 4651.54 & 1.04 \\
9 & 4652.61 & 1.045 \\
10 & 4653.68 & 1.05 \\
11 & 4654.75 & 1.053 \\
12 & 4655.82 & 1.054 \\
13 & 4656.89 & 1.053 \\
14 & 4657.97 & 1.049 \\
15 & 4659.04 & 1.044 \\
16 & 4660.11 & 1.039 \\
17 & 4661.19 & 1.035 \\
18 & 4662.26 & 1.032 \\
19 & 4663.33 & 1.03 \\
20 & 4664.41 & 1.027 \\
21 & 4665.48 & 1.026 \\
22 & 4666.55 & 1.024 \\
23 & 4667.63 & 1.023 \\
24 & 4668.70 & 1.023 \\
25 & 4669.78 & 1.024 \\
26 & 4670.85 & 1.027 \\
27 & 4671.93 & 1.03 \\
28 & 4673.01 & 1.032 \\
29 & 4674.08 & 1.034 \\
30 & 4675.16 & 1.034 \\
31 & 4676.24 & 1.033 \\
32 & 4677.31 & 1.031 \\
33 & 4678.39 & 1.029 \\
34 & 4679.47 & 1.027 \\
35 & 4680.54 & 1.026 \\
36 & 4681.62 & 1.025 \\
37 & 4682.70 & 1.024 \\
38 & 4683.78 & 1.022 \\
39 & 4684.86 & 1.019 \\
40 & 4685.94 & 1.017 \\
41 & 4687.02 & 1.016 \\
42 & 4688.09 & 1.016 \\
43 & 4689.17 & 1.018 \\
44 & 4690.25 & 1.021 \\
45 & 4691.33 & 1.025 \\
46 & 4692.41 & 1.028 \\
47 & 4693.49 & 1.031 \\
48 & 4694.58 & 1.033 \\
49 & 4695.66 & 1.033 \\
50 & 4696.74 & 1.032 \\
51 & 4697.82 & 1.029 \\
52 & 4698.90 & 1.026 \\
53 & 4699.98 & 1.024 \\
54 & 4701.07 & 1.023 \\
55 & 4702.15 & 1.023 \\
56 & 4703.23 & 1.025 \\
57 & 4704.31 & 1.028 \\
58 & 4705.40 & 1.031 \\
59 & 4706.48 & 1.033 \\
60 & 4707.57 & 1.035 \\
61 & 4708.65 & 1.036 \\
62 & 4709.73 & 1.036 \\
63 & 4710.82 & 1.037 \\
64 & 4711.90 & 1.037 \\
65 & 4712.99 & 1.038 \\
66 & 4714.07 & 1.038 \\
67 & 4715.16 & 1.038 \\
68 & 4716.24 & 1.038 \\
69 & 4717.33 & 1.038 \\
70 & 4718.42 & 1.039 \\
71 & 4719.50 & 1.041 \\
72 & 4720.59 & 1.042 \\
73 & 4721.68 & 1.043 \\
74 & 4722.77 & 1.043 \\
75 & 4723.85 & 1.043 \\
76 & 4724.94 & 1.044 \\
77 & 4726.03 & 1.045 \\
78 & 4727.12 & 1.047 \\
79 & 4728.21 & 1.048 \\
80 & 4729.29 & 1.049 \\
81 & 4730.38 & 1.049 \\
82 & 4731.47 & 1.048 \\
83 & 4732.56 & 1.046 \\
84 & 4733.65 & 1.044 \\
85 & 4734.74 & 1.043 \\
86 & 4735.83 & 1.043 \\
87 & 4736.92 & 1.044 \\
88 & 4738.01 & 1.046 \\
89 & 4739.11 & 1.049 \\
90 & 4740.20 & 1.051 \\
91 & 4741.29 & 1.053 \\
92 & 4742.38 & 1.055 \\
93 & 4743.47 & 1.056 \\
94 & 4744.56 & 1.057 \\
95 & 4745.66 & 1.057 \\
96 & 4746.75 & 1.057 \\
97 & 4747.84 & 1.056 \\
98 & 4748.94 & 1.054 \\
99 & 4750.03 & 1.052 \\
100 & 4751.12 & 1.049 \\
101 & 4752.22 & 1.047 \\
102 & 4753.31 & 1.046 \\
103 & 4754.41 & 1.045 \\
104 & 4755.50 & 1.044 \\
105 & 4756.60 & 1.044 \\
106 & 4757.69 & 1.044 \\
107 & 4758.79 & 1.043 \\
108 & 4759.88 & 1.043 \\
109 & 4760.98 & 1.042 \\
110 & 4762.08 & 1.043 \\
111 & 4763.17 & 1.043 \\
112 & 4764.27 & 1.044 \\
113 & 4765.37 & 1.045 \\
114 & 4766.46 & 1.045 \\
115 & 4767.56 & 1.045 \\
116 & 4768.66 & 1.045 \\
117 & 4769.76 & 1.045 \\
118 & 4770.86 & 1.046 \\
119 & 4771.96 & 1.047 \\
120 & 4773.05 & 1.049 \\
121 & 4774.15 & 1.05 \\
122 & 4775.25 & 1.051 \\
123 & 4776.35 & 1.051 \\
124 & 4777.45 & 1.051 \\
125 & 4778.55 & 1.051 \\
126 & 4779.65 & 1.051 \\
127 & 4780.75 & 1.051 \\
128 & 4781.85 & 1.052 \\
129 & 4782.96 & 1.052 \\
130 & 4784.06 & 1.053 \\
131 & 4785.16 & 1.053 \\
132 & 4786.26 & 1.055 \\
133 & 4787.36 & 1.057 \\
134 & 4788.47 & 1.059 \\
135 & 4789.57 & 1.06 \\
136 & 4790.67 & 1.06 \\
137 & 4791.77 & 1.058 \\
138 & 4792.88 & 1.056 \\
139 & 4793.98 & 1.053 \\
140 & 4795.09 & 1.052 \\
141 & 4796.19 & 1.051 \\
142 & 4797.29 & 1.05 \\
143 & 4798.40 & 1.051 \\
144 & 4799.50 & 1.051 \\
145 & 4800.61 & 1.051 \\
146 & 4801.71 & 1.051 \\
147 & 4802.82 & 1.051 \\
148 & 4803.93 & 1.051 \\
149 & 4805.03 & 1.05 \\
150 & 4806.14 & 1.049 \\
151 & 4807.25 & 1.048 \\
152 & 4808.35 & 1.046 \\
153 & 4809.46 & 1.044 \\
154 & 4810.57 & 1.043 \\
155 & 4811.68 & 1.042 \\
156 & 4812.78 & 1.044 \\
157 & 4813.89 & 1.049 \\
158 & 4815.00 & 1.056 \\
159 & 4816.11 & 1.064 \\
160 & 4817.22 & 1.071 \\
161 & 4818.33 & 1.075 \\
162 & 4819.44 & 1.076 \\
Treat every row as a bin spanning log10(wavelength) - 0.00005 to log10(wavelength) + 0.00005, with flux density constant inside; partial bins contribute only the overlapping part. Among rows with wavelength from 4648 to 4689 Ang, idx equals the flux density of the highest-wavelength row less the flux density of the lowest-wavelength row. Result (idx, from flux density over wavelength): -0.012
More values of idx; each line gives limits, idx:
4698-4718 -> 0.012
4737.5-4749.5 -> 0.008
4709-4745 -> 0.021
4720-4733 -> 0.004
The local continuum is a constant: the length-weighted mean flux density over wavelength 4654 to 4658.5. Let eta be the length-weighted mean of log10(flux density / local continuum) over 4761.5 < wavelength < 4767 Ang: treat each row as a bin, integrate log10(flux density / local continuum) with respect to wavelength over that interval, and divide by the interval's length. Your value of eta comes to -0.003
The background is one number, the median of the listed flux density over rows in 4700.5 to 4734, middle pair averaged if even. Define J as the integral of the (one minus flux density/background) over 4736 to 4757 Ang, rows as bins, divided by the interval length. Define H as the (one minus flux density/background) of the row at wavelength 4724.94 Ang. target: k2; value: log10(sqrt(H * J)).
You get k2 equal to -2.08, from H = -0.0058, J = -0.012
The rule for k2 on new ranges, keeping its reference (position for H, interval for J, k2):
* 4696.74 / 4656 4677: -2.27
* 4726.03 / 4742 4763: -2.07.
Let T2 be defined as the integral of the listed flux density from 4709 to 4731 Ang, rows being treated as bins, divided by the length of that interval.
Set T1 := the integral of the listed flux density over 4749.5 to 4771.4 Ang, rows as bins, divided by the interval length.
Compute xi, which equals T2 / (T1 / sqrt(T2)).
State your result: 1.02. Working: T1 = 1.04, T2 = 1.04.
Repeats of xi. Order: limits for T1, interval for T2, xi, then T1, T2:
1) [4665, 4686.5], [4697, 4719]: 1.02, 1.03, 1.03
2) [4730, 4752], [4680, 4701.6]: 0.99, 1.05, 1.02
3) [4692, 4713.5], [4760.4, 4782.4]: 1.04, 1.03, 1.05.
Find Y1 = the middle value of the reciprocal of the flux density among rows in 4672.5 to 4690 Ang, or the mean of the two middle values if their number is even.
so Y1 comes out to 0.975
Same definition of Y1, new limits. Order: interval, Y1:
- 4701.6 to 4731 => 0.963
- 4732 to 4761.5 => 0.956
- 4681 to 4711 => 0.975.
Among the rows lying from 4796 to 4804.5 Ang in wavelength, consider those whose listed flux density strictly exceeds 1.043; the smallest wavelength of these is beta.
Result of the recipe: 4796.19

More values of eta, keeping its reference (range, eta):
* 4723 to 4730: -0.002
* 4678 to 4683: -0.011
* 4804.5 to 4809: -0.001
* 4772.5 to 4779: -0.001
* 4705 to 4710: -0.007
